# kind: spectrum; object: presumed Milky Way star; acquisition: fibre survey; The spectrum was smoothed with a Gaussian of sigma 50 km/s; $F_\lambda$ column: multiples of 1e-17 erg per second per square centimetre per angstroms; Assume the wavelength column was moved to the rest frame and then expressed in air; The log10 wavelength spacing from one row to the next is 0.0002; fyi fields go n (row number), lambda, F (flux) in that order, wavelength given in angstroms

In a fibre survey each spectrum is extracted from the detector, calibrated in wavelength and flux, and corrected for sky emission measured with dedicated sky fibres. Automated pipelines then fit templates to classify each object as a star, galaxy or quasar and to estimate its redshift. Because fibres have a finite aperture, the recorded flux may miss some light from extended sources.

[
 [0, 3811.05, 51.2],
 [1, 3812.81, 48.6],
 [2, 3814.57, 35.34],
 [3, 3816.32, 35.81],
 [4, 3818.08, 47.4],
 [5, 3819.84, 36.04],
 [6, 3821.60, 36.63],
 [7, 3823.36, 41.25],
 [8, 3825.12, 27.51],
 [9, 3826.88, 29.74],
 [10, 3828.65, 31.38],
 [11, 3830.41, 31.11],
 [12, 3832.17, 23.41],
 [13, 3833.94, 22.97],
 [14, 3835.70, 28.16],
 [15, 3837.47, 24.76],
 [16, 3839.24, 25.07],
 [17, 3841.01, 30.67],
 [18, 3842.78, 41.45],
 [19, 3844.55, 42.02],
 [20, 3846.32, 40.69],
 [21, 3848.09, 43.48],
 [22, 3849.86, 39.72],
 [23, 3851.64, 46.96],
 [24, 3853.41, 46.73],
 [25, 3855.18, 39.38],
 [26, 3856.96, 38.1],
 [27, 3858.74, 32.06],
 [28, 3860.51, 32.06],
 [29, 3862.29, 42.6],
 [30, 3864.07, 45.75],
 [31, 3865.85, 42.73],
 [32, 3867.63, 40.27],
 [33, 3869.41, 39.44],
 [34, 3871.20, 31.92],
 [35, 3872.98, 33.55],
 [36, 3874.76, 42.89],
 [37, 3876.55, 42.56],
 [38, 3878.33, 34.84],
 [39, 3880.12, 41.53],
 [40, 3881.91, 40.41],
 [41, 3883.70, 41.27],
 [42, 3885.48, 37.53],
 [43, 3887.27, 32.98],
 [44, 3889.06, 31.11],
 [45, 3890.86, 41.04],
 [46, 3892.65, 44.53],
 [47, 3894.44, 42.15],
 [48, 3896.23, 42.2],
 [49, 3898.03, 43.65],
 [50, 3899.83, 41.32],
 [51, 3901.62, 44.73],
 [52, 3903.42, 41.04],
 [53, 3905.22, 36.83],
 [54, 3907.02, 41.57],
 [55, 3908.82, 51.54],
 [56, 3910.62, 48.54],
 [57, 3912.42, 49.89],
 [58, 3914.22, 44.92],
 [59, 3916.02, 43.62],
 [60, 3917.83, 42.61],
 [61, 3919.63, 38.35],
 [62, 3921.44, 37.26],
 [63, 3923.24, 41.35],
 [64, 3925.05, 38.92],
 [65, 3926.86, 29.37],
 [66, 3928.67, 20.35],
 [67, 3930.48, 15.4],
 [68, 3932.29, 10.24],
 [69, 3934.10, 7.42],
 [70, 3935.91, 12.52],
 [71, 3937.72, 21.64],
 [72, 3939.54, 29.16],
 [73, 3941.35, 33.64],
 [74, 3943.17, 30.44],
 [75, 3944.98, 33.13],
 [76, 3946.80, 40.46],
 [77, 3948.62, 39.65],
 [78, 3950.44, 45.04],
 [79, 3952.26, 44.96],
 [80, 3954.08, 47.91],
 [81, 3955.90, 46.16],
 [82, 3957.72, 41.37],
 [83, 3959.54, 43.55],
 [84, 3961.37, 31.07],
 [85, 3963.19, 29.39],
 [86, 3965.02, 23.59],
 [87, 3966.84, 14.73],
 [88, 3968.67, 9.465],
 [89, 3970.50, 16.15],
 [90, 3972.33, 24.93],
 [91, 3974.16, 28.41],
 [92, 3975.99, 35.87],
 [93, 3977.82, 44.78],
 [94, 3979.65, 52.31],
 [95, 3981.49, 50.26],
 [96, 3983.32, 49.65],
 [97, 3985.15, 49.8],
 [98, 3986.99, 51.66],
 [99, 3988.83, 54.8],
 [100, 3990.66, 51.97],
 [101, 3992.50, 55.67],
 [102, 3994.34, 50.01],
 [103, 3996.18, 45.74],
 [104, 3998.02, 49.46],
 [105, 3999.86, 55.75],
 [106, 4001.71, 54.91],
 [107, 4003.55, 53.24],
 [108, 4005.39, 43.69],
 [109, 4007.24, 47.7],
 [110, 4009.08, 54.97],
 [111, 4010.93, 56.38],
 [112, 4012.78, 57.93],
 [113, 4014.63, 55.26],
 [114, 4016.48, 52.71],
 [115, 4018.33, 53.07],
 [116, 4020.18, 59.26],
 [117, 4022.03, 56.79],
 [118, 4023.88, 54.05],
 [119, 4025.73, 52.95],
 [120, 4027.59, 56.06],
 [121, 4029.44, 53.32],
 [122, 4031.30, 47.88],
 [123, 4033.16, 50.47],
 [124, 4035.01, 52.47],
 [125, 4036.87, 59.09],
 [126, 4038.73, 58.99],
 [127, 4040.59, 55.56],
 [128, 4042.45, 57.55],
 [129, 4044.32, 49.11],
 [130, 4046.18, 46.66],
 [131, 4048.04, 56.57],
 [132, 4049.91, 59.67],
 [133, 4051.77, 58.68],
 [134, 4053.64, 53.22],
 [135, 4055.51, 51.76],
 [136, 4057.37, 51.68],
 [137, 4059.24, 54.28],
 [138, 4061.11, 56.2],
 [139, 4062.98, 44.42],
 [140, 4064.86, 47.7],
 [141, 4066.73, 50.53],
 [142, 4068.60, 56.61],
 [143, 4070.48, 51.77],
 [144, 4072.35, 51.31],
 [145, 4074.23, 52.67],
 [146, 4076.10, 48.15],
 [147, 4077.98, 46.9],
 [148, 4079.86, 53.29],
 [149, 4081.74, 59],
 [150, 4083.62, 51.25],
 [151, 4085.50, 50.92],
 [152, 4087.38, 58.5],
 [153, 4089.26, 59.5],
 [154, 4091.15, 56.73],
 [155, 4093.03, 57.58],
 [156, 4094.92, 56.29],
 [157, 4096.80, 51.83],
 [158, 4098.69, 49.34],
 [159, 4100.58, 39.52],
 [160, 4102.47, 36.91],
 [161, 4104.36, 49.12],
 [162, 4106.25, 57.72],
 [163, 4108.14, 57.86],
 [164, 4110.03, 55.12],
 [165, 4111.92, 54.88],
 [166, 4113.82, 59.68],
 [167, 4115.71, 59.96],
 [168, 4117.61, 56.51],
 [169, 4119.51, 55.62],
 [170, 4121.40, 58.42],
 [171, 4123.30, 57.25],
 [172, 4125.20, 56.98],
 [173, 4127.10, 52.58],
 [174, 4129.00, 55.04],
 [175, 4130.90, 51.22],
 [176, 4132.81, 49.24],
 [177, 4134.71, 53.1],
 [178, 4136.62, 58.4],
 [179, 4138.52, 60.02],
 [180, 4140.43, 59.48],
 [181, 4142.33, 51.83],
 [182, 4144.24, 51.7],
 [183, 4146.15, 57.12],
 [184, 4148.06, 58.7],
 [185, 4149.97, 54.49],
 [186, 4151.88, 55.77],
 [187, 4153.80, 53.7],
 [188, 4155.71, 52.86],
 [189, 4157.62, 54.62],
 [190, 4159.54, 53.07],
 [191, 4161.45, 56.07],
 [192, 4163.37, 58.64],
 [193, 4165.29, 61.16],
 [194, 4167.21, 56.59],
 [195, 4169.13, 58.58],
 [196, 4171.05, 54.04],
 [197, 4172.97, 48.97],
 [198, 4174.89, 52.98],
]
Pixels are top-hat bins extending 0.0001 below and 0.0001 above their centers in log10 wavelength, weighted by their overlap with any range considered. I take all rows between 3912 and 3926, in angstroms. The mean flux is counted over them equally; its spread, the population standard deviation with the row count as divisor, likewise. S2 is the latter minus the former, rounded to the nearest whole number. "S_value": -38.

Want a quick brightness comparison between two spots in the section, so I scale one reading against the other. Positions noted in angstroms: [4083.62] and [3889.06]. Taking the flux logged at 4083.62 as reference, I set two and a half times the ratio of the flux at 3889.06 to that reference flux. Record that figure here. 1.5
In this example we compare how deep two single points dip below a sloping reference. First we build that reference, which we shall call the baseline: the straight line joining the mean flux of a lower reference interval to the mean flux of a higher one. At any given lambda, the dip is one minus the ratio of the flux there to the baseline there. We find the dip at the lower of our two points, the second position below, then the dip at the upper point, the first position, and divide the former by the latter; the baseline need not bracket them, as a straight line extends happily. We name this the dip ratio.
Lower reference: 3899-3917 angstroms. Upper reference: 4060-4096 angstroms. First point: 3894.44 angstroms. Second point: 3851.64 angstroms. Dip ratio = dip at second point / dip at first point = -3.7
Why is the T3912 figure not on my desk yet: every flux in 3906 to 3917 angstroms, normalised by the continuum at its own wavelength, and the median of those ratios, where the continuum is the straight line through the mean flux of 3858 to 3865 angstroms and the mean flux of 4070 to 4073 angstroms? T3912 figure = 1.13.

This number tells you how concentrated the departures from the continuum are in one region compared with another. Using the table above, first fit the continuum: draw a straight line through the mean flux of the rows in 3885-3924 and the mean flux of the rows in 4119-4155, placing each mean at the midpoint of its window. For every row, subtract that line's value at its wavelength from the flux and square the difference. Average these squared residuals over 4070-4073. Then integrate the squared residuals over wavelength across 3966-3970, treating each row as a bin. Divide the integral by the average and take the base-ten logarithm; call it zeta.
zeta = 4.7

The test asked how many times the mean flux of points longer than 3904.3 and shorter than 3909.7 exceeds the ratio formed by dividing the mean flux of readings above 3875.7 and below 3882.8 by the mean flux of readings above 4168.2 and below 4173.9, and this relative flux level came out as 59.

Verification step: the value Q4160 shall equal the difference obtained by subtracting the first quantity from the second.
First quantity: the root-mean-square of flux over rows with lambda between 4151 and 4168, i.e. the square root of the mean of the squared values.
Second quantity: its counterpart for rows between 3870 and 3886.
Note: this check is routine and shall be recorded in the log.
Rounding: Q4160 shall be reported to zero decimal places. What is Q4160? -17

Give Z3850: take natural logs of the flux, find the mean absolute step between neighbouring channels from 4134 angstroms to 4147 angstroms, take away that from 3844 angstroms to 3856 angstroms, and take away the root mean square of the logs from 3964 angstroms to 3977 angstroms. -3.06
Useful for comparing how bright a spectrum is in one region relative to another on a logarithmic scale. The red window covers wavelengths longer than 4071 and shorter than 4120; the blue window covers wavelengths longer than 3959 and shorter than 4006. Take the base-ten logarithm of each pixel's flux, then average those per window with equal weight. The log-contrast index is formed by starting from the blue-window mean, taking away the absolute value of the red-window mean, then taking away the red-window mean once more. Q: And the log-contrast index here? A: -1.87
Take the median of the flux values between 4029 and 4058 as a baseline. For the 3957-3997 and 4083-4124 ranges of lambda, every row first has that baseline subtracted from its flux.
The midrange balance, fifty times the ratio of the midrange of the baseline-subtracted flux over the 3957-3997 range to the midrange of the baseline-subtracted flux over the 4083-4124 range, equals 214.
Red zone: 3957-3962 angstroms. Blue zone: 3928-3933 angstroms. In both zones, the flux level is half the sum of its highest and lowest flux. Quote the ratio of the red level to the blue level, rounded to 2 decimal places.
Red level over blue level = 2.44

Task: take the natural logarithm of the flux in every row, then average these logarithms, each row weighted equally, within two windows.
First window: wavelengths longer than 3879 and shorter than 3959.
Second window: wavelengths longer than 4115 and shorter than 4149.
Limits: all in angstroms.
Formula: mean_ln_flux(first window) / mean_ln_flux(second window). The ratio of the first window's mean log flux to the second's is 0.88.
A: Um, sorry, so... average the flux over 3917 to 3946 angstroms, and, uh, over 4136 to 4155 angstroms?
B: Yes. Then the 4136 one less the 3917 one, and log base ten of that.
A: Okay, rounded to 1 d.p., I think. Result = 1.5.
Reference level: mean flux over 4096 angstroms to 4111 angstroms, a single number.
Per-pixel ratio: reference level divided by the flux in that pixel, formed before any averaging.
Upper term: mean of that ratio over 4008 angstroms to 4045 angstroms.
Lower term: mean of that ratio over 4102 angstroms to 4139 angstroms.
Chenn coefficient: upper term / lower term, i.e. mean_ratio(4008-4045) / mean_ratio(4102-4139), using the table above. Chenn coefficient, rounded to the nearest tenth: 1.0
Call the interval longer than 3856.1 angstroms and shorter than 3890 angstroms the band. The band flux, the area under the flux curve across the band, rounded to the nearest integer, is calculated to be 1291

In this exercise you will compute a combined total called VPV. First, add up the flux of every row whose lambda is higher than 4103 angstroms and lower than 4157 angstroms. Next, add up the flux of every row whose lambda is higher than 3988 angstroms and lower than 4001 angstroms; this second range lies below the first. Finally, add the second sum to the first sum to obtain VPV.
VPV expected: 1918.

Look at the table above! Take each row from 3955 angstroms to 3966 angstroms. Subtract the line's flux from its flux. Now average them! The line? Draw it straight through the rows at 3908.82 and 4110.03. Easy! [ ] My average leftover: -17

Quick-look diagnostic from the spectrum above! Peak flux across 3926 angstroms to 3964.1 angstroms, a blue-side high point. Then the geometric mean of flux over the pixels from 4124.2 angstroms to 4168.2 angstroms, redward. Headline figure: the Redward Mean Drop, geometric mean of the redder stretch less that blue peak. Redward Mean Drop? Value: 7.3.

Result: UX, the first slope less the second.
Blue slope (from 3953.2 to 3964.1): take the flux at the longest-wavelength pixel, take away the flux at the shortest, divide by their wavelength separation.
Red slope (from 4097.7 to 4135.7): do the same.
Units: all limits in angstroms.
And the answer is -2.1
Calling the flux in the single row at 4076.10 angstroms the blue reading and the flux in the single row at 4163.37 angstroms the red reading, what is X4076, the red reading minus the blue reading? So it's 10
